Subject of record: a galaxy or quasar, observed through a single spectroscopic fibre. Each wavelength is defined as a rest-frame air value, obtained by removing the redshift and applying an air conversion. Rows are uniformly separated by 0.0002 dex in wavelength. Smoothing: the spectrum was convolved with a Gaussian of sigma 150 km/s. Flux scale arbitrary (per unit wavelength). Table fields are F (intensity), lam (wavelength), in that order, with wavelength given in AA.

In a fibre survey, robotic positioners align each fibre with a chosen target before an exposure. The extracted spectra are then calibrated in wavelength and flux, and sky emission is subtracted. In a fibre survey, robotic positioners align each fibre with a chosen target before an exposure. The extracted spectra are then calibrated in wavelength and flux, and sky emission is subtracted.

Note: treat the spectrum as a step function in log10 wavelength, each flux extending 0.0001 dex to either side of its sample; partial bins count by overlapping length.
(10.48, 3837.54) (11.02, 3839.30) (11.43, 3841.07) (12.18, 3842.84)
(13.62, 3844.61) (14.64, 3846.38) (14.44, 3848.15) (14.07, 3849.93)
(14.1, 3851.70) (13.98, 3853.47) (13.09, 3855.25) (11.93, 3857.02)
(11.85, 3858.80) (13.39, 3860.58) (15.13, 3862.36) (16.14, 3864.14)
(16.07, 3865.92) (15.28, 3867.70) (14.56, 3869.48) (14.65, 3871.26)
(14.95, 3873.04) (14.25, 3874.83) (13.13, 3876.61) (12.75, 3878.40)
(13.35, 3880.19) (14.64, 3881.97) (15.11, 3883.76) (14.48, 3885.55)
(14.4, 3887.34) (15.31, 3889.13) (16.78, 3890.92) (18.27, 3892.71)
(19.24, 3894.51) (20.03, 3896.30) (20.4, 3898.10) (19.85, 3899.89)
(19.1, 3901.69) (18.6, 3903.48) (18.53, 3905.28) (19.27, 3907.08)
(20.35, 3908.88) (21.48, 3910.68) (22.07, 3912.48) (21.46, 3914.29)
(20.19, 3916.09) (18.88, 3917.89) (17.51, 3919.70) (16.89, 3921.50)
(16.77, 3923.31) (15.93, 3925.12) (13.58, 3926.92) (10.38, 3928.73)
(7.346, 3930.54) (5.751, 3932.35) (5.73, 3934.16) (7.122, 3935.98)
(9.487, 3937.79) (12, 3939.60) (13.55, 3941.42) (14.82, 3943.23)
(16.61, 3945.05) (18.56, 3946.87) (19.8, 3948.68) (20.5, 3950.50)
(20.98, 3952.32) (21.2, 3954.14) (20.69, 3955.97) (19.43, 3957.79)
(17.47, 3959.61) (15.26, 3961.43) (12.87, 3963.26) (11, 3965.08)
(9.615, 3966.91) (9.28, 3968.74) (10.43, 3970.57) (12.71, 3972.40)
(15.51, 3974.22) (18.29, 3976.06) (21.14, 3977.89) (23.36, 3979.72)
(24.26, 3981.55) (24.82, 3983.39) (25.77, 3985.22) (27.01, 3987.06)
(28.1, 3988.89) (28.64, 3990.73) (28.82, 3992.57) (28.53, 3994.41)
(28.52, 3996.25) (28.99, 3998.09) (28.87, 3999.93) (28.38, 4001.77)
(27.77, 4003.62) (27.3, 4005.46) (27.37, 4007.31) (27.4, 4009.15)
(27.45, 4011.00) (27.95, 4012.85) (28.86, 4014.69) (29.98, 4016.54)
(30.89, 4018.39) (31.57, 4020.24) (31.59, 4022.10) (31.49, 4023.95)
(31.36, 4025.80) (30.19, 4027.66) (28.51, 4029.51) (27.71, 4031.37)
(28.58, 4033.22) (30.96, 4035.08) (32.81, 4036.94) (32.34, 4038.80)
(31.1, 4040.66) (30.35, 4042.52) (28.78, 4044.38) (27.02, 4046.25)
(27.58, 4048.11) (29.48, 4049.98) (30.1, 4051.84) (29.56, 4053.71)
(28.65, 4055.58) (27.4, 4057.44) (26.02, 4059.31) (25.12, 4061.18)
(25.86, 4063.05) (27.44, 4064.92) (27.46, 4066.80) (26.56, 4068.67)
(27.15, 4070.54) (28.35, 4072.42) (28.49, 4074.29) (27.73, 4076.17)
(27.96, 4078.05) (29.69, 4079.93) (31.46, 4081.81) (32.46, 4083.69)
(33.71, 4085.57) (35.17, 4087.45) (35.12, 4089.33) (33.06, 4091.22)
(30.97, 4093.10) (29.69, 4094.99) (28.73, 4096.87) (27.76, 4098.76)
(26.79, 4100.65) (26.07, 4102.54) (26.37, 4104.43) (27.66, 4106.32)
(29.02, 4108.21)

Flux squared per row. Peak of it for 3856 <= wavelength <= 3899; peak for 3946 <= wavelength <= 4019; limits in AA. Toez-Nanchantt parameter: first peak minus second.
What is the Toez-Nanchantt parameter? -538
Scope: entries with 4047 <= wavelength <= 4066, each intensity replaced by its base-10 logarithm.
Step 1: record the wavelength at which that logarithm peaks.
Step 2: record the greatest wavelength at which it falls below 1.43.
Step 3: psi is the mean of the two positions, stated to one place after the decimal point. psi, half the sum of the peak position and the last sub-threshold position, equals 4057.4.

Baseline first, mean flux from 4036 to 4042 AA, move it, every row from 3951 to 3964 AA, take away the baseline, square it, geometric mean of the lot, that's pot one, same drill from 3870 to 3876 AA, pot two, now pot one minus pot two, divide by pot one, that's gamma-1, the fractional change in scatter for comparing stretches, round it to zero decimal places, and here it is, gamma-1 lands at -1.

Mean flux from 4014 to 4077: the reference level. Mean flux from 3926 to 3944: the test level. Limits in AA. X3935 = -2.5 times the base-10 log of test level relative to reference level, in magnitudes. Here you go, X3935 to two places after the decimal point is 1.16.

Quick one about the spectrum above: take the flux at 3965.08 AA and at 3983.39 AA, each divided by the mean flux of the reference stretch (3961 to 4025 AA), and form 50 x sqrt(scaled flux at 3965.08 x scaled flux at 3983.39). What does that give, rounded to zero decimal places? 34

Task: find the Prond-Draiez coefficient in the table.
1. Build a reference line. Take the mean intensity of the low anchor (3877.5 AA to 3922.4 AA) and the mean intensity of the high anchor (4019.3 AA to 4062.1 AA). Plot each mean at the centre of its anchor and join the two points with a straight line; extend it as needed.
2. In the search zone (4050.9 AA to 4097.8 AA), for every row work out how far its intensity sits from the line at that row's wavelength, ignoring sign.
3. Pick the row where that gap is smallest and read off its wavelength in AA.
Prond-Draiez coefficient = 4051.84 AA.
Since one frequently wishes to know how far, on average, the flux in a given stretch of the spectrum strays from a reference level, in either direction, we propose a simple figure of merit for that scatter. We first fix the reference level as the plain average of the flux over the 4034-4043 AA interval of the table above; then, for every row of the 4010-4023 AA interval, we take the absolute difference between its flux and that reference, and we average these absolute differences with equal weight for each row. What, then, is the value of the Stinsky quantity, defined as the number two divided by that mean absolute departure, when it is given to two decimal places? 1.11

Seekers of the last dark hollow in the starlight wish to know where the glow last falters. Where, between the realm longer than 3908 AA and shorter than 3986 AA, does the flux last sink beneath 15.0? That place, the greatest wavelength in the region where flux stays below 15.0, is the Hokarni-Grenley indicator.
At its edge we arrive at 3972.40 AA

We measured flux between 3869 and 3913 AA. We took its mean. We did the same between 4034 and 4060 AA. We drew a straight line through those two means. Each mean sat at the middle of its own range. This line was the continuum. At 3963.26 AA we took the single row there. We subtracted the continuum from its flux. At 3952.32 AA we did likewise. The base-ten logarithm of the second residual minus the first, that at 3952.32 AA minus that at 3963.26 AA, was 1.0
